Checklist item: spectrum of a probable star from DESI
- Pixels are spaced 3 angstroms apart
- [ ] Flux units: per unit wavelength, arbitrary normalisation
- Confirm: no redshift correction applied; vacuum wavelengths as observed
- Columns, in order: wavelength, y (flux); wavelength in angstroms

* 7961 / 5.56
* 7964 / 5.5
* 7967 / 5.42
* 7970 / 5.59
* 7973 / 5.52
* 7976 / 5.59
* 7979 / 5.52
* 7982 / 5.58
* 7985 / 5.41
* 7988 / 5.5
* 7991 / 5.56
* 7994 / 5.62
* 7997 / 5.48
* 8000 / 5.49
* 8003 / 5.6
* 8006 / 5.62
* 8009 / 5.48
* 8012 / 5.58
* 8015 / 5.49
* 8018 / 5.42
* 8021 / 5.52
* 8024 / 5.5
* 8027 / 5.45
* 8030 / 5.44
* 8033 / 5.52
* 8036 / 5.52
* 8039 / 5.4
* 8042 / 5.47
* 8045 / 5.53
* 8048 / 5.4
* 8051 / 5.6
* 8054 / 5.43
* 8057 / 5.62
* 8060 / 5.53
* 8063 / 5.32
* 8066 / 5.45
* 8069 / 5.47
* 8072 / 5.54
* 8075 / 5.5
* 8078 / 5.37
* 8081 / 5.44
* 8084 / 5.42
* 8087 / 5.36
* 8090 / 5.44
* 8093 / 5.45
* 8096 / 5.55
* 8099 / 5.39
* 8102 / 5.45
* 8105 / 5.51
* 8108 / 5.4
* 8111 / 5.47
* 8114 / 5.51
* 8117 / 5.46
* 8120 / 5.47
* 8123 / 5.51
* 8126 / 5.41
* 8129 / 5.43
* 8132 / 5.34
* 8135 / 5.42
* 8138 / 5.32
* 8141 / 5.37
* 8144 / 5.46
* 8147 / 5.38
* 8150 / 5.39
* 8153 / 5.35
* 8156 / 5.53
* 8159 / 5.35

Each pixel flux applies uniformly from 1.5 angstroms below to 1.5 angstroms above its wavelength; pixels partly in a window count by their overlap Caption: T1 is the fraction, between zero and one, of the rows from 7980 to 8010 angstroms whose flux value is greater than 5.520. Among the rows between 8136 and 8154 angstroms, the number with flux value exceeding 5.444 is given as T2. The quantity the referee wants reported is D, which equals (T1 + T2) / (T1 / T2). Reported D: 3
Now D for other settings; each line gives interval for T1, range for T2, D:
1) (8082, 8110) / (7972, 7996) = 448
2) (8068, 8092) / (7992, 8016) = 520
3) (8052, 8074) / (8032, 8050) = 41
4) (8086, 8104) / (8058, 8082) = 155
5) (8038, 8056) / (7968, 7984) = 80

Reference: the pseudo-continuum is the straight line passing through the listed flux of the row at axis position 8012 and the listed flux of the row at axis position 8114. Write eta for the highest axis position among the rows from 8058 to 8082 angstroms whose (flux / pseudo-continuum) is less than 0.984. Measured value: 8081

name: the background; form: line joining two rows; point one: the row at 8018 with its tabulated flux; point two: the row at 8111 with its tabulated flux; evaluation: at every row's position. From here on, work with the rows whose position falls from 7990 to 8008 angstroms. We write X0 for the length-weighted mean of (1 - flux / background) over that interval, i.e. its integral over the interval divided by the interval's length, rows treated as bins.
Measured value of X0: -0.028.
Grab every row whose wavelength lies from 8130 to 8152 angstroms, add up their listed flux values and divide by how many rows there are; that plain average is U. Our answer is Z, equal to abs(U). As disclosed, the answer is 5.38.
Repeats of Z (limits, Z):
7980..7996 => 5.53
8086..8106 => 5.45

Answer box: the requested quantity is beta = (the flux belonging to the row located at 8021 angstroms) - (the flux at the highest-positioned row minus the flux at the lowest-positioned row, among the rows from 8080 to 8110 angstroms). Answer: 5.56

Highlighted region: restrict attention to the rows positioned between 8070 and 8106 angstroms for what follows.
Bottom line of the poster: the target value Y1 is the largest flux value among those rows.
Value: 5.55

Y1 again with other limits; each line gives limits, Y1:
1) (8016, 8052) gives 5.6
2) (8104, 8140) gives 5.51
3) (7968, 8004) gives 5.62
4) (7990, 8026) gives 5.62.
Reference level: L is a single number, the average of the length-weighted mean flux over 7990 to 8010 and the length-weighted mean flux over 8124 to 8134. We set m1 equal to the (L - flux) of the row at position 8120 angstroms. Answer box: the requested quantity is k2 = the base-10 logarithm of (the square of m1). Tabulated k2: -4.4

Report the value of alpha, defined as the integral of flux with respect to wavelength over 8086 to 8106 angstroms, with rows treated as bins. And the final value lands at 109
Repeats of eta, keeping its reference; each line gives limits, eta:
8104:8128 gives 8126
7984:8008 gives 8000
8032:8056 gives 8054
